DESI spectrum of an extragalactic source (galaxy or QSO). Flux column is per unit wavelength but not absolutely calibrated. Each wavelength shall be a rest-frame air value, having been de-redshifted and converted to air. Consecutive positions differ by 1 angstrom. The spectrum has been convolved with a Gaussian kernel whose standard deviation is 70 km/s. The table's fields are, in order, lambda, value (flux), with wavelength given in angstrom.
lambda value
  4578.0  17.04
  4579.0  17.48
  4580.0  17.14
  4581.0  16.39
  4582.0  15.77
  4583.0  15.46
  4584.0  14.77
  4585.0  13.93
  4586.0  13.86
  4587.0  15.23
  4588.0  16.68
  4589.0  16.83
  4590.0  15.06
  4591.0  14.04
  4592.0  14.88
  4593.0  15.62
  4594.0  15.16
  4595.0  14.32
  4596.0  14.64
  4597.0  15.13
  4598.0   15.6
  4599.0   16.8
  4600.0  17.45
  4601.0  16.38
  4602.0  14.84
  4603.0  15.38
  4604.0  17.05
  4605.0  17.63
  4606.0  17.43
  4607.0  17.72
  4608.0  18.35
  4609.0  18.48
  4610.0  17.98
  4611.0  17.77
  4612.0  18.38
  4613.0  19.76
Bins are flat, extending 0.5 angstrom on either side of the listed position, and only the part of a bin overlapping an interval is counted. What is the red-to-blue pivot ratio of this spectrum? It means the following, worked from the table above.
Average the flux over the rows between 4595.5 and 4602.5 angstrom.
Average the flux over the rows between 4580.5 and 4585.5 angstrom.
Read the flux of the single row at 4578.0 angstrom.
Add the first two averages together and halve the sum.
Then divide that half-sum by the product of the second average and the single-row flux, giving 0.060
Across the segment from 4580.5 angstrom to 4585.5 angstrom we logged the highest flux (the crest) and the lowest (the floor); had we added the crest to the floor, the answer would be 30.3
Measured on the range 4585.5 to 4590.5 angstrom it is 30.7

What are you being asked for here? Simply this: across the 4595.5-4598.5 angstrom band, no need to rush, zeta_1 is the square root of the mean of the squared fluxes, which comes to 15.1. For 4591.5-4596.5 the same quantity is 14.9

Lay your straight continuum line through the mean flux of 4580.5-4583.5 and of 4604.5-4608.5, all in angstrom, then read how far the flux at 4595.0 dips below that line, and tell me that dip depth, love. 2.6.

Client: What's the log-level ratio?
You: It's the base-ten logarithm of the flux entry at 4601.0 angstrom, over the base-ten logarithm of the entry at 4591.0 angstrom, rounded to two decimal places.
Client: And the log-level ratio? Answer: 1.06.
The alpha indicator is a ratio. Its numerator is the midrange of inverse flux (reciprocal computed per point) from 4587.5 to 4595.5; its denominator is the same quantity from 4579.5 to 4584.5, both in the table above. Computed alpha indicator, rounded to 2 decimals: 1.04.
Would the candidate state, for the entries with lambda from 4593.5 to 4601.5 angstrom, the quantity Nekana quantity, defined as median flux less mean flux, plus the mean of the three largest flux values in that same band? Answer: 16.57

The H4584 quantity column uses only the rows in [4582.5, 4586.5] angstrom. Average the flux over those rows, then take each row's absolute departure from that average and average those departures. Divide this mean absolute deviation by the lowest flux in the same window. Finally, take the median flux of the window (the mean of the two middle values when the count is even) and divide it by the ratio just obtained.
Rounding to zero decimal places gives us 326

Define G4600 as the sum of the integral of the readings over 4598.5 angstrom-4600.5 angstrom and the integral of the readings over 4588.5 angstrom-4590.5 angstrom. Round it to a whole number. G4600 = 66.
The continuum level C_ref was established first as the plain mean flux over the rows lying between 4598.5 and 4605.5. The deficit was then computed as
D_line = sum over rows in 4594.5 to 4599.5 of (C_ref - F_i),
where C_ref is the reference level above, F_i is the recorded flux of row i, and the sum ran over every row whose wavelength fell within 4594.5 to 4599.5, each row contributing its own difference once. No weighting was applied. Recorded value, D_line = 6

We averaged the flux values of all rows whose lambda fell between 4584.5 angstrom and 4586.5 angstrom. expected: 13.9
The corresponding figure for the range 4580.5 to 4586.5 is 15.0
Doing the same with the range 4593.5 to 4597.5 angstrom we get 14.8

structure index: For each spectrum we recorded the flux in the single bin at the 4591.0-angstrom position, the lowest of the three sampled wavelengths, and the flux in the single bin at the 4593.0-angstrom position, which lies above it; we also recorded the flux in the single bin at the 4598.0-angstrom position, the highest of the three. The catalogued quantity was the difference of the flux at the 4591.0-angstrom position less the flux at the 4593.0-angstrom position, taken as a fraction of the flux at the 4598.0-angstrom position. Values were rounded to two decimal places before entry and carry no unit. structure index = -0.10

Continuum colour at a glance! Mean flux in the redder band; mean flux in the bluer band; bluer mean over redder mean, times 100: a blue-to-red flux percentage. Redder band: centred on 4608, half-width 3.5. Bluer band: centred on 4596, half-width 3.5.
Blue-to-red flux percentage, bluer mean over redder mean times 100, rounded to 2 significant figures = 86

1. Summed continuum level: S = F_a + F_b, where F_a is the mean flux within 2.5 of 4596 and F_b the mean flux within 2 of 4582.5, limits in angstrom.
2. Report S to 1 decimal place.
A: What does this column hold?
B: 30.6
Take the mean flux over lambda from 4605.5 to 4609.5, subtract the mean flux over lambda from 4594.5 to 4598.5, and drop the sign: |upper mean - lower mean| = 3.07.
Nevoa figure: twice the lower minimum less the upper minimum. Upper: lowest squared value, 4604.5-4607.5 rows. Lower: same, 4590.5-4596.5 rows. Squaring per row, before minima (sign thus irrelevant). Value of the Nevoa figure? 90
